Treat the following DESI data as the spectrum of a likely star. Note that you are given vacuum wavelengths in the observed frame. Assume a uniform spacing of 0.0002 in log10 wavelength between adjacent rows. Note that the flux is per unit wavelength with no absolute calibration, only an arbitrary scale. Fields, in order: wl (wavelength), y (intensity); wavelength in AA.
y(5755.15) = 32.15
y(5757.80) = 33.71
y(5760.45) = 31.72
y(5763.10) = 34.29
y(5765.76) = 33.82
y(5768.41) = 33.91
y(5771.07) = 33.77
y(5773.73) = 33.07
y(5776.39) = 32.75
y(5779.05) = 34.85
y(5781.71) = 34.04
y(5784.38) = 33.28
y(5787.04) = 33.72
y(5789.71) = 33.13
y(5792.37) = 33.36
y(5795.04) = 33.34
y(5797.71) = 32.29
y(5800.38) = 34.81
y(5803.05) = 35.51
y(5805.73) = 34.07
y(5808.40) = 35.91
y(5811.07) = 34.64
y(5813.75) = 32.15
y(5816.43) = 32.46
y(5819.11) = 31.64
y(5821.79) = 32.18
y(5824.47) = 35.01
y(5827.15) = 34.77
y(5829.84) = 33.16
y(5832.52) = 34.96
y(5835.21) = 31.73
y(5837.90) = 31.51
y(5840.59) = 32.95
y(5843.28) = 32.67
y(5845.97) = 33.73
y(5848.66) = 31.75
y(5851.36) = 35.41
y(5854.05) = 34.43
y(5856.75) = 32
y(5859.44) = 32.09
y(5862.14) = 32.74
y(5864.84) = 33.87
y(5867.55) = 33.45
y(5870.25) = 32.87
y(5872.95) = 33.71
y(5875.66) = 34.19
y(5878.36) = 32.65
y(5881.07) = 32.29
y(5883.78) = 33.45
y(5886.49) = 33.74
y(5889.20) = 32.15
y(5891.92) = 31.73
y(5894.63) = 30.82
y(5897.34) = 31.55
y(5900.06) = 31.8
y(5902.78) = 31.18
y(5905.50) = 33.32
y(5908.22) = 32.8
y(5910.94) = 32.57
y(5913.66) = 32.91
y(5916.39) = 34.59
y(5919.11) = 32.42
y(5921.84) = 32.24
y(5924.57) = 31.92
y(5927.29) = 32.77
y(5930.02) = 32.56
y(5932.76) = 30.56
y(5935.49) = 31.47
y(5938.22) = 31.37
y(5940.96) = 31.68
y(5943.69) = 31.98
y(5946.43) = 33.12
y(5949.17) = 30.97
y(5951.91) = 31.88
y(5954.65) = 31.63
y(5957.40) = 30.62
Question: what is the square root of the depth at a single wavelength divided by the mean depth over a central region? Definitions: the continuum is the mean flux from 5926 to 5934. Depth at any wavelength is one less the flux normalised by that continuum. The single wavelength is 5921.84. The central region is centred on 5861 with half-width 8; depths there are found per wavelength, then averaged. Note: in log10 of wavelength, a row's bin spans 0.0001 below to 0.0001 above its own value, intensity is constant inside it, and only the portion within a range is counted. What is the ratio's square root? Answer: 0.5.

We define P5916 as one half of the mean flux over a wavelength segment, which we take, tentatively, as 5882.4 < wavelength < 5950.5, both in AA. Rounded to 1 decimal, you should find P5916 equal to 16.1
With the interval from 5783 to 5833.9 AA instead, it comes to 16.9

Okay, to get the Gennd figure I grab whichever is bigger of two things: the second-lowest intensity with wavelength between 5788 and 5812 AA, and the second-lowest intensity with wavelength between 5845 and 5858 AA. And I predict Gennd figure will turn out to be 33.1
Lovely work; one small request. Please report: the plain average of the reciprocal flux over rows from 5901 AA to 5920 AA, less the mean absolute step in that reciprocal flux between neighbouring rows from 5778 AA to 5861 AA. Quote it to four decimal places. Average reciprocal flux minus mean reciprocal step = 0.0294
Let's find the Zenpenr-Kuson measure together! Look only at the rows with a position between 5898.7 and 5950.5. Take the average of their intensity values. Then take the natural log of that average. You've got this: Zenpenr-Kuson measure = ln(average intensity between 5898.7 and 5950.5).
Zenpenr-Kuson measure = 3.47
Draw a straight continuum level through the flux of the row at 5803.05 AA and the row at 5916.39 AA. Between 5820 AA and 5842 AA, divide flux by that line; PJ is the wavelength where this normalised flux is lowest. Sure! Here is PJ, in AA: 5837.90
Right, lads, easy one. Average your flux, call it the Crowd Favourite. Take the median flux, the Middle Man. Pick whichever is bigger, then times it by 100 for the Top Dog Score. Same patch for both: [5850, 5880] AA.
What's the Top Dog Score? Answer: 3345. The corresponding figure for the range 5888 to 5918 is 3231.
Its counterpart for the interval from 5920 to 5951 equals 3192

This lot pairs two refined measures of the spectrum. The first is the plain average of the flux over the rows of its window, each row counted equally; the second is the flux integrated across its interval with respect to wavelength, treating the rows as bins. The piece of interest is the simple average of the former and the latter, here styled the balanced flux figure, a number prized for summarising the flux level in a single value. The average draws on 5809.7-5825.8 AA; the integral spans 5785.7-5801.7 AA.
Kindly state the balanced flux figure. 284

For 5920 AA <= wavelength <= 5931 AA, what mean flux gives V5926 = 32.4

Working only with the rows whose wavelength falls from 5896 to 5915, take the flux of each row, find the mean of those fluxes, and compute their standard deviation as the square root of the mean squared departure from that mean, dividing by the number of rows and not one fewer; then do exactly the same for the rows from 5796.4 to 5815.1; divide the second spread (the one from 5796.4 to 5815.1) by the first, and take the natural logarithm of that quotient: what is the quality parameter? 0.6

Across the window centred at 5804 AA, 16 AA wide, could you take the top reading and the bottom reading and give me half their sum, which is 34.1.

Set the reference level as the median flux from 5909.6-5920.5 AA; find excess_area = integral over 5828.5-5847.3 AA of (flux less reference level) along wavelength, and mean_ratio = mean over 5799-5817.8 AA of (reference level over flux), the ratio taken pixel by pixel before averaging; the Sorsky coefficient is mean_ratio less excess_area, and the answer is -3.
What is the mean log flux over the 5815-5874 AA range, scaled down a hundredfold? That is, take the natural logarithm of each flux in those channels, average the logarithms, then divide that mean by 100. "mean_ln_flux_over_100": 0.0350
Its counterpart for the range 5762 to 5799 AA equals 0.0351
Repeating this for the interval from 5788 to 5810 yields 0.0353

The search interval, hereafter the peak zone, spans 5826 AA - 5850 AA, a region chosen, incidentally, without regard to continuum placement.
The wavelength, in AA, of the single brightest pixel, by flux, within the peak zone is 5832.52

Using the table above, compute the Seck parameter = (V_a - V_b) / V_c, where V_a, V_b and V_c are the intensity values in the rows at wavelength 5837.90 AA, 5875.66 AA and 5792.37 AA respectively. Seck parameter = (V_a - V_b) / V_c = -0.08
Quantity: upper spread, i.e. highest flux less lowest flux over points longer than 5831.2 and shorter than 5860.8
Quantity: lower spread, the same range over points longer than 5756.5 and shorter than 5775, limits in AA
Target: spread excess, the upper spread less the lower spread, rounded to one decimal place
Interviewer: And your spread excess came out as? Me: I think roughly 1.3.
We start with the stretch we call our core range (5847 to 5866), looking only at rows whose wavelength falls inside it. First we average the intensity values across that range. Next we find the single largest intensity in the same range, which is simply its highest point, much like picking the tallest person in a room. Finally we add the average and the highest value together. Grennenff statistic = 68.6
